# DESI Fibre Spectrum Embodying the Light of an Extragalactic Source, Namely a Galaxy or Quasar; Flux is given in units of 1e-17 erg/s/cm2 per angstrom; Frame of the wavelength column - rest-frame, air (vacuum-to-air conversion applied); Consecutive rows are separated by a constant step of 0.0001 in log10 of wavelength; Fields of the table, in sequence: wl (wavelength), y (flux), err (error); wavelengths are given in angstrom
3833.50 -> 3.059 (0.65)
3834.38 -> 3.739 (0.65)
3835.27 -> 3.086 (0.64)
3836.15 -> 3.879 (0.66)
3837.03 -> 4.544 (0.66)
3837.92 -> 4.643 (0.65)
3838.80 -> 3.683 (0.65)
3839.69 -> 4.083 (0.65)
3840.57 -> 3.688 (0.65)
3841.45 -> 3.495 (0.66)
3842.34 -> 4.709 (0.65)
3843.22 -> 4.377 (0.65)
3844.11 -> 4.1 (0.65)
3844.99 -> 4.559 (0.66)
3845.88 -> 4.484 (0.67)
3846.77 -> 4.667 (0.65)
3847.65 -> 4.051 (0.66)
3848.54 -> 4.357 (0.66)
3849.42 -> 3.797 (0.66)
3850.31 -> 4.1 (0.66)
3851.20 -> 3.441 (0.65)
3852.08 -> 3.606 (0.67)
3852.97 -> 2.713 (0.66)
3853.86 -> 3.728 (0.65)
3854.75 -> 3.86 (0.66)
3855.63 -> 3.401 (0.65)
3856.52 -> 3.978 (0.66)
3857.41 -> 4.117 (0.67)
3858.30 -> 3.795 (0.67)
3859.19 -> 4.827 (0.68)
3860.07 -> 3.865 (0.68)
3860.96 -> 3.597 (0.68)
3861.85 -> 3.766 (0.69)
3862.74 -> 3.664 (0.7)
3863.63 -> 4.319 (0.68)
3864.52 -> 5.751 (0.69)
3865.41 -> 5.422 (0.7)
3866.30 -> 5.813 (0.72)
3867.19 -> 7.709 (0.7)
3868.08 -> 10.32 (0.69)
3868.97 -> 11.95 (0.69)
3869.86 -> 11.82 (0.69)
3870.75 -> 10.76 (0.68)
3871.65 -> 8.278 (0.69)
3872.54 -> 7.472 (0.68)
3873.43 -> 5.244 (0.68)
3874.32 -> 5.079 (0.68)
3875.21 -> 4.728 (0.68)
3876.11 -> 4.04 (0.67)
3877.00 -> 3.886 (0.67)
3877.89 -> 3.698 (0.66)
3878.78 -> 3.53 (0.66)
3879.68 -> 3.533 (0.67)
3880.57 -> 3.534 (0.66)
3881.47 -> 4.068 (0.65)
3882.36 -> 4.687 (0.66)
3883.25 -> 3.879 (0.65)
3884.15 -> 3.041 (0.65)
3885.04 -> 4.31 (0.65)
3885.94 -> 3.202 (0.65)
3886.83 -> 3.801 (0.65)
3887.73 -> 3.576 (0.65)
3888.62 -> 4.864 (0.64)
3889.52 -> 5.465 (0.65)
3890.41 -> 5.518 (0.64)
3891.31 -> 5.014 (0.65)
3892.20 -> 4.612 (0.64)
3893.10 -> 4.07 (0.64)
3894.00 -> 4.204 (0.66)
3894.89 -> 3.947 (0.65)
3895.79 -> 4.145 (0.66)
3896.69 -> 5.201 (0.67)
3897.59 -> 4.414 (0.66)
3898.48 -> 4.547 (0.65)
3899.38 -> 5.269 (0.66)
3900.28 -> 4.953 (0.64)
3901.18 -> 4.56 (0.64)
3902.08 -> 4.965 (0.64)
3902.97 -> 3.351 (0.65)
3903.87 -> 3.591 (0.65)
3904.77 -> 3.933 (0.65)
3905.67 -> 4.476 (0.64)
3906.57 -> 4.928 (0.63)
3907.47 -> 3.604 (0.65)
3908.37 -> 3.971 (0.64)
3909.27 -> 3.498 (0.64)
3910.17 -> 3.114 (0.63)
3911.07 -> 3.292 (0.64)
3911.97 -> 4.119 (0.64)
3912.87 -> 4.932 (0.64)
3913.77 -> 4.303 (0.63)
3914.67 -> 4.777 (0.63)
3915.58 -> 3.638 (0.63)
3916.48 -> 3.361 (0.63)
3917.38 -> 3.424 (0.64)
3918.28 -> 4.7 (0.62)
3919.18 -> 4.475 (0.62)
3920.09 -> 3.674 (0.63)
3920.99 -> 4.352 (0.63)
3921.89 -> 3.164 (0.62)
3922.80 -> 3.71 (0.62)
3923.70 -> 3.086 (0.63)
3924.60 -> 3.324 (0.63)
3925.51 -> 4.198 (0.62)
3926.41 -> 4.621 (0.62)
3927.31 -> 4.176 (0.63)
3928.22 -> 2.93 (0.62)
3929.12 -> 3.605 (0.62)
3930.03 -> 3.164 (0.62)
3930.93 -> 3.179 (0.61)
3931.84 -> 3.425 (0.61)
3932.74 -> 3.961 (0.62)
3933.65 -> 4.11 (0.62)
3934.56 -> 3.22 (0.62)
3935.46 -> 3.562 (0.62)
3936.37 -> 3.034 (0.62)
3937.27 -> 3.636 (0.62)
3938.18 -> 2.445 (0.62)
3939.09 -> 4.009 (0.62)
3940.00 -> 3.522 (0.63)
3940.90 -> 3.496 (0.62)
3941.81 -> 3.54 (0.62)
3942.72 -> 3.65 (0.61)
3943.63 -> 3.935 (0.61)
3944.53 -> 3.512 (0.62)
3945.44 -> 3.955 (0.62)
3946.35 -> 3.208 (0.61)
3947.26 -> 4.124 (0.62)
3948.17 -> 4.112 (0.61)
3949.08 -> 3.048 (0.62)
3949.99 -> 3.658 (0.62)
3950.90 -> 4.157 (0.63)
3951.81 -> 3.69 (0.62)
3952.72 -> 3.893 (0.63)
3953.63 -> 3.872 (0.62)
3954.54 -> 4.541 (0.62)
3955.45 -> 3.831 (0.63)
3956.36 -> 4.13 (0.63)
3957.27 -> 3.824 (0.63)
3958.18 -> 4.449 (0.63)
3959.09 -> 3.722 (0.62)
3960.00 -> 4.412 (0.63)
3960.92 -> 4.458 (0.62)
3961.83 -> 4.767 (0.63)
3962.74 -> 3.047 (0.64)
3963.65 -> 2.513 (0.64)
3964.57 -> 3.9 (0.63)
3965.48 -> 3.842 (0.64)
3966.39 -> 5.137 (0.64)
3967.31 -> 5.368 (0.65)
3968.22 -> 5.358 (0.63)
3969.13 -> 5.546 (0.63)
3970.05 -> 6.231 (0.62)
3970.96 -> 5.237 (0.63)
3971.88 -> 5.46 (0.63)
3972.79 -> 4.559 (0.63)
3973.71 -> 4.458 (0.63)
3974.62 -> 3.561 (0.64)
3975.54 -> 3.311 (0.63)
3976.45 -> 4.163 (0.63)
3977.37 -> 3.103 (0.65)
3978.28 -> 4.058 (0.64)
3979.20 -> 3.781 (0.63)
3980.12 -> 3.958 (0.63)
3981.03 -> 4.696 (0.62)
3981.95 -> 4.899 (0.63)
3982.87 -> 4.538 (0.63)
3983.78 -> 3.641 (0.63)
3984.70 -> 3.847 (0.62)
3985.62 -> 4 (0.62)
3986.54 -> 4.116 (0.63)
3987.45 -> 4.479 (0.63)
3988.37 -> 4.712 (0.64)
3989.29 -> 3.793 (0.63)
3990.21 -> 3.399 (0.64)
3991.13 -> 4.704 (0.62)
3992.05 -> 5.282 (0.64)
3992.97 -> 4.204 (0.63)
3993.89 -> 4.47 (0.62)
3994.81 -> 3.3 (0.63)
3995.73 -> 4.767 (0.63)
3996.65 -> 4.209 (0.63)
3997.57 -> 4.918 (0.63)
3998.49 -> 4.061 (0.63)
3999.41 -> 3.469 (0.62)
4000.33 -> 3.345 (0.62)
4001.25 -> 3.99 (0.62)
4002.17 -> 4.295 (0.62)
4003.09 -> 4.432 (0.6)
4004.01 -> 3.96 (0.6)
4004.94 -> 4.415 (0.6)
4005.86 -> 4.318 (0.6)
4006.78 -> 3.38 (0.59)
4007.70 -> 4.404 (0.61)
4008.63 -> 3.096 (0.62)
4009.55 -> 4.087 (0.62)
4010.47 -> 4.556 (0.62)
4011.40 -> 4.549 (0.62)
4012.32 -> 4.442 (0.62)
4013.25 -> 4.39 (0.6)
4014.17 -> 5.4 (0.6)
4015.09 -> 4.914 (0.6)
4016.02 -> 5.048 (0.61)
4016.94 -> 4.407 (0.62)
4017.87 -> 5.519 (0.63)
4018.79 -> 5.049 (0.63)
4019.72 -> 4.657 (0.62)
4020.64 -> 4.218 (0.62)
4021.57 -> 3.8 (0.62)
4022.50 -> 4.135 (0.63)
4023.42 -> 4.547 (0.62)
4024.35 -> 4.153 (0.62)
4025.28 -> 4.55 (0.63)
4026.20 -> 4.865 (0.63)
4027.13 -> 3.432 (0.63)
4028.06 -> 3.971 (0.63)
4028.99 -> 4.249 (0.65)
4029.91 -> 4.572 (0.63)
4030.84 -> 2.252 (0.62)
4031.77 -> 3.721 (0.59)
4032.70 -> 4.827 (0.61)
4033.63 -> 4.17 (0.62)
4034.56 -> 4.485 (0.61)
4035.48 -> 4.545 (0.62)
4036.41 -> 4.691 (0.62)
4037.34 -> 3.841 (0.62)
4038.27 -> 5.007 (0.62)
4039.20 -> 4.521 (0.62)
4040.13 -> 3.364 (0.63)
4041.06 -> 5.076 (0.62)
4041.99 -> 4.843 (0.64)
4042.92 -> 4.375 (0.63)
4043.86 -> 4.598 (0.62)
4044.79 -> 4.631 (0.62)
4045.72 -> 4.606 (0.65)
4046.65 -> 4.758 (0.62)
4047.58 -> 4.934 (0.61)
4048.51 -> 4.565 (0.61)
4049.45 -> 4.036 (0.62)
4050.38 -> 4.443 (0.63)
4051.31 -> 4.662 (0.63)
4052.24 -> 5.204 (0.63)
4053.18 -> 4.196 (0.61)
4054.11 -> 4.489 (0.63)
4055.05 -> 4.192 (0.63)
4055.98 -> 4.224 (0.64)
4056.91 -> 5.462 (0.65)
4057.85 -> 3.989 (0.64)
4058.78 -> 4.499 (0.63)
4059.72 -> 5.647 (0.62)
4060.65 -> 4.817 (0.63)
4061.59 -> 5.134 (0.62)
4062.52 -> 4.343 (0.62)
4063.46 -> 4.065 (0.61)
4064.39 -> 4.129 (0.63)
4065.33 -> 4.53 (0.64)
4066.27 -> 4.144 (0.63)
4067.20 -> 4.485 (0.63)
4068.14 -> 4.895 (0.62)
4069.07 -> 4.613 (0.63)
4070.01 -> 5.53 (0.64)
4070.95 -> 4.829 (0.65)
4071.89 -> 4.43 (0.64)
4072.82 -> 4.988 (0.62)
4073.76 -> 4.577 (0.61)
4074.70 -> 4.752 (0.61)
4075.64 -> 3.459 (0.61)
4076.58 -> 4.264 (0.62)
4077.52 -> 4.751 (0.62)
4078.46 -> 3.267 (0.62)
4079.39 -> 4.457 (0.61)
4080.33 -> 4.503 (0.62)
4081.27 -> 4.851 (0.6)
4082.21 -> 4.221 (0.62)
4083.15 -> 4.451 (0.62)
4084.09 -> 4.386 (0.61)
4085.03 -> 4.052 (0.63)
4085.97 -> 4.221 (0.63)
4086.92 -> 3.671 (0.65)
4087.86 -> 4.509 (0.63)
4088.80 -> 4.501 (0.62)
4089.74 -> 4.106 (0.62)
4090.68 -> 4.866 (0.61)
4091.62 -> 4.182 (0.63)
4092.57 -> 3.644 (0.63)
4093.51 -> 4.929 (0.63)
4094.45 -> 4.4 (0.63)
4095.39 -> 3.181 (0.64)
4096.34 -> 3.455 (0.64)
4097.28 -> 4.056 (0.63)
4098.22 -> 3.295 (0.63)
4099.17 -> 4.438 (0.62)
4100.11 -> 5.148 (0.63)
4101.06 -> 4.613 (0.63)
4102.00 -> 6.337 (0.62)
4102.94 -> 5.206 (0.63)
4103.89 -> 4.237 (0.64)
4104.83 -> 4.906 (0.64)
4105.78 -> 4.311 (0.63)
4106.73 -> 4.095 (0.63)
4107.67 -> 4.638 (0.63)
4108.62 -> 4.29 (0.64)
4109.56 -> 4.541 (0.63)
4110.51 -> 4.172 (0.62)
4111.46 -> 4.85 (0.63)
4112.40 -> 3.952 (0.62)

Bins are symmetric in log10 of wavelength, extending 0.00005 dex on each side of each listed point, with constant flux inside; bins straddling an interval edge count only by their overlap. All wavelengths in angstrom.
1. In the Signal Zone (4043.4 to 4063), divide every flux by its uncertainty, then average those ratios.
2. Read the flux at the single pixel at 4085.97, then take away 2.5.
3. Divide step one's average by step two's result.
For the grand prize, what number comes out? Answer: 4.3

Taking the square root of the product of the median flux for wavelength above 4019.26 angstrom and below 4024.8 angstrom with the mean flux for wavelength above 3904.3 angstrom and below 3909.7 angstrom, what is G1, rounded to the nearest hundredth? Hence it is 4.13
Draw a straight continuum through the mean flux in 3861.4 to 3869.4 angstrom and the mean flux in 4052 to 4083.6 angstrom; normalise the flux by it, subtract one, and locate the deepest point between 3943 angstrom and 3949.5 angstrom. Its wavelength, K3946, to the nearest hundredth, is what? 3949.08 angstrom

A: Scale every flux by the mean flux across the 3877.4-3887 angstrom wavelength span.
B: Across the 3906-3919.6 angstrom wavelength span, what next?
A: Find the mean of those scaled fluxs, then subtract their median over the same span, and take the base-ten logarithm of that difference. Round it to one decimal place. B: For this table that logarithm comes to -2.0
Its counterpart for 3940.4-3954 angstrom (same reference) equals -2.1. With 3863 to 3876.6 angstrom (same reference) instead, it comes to -0.4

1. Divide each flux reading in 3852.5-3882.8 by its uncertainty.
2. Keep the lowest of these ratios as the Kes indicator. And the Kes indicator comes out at 4.1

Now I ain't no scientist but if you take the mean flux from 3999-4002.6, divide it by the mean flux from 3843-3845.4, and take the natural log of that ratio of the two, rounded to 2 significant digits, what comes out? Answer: -0.14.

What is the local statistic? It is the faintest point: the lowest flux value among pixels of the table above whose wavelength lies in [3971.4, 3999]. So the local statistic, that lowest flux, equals 3.103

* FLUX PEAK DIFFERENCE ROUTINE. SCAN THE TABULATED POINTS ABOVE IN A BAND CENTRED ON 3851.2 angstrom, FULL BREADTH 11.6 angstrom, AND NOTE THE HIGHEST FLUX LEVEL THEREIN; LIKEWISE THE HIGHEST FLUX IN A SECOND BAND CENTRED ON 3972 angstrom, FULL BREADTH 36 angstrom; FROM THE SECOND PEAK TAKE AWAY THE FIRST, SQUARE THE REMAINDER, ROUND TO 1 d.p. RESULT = 2.4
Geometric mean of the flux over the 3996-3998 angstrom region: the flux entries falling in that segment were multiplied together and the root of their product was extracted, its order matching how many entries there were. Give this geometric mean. 4.55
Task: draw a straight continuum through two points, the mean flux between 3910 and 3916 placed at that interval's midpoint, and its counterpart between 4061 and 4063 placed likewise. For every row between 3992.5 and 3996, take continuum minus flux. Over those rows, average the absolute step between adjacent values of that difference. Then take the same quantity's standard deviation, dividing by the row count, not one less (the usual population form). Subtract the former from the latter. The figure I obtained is -0.42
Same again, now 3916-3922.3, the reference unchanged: -0.13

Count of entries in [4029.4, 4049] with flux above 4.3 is 16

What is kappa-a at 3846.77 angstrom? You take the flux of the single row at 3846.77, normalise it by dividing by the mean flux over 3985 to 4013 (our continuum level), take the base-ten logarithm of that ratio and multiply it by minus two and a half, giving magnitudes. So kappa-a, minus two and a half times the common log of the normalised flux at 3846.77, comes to -0.12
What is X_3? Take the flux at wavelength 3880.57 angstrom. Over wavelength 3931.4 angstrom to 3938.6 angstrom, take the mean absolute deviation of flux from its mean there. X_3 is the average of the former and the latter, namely 1.96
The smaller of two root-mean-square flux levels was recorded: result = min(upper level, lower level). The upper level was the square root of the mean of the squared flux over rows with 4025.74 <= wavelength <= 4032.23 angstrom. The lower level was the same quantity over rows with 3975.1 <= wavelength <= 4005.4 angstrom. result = 3.95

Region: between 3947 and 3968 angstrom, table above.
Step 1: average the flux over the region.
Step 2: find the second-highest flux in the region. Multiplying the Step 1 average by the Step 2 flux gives 20.7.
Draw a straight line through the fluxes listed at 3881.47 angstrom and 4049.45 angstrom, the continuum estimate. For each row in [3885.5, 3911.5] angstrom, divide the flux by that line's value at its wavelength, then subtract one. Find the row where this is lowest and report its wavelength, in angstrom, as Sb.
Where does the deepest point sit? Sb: 3910.17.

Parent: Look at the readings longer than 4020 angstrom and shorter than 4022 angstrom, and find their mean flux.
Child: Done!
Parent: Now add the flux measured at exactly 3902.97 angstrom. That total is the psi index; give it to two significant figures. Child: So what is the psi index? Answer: 7.4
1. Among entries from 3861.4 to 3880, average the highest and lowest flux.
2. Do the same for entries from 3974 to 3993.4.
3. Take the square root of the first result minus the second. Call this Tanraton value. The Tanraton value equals 1.88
